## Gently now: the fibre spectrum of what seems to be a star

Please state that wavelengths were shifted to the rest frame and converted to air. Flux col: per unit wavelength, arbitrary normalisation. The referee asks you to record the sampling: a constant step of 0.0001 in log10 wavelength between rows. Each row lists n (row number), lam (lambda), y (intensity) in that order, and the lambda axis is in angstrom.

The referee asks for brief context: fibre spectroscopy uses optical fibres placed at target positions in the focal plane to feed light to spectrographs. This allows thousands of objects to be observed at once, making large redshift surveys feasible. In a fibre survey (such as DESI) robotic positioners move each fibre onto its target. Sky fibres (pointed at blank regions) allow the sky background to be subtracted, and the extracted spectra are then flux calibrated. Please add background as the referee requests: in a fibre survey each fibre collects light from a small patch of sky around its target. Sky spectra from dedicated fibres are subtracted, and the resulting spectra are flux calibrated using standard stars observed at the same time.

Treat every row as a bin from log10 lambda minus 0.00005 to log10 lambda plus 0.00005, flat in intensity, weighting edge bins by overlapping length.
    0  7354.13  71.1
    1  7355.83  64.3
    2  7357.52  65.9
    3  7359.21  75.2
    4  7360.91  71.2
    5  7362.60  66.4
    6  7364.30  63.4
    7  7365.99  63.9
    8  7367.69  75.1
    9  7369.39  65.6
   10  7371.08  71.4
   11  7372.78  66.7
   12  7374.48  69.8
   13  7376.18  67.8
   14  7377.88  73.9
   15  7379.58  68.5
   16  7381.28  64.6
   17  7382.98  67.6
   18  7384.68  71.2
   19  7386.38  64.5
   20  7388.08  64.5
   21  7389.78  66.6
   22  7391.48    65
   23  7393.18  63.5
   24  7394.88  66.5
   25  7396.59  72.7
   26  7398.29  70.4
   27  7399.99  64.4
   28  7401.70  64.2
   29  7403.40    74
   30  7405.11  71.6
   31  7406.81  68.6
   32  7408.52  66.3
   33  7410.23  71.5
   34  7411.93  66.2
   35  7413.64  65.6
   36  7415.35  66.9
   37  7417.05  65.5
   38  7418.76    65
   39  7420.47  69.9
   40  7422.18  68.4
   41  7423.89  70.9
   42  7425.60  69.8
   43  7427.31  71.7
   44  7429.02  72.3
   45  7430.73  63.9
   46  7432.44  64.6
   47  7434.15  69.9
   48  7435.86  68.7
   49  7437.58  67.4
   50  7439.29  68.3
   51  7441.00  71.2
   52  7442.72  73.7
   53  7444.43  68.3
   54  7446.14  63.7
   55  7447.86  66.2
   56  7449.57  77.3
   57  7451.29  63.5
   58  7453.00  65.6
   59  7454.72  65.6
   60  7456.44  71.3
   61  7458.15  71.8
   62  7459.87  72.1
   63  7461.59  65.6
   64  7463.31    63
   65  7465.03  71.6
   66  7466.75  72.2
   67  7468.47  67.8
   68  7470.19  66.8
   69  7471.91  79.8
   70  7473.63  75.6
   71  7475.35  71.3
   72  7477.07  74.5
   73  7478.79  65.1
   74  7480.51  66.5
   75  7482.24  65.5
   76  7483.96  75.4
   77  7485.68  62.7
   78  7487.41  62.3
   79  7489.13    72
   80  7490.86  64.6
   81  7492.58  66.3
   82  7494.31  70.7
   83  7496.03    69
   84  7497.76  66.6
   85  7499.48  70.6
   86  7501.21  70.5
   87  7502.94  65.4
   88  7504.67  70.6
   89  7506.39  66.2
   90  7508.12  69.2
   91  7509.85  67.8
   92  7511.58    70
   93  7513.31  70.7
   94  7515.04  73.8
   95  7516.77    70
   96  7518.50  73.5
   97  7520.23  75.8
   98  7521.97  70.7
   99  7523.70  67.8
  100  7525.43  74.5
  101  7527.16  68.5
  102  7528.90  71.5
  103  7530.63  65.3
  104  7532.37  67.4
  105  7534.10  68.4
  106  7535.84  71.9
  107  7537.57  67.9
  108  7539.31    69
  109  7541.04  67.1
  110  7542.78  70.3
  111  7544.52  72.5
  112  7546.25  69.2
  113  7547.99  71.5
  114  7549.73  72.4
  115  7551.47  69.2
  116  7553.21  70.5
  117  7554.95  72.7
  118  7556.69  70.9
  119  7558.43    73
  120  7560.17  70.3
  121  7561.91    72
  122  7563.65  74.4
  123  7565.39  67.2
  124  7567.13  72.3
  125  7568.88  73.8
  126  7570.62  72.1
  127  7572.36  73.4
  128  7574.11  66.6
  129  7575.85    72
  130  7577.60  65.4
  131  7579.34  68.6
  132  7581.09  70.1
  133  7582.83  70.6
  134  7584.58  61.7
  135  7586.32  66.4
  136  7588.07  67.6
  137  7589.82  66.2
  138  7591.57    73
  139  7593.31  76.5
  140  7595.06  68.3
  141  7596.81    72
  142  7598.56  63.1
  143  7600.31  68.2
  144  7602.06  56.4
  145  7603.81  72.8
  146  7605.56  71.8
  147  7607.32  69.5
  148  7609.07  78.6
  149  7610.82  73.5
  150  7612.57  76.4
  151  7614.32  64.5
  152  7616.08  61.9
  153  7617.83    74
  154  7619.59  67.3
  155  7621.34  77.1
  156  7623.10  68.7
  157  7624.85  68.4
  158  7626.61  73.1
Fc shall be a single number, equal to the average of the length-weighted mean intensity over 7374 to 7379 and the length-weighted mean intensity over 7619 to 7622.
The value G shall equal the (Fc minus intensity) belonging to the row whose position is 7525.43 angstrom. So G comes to -3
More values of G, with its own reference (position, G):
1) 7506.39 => 5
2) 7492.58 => 5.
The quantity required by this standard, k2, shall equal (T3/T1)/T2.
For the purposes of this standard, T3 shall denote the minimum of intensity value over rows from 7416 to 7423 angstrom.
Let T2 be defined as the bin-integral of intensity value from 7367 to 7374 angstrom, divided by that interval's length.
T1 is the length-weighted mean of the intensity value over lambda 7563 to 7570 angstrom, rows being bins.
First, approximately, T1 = 71.8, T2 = 69.6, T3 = 65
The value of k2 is 0.0130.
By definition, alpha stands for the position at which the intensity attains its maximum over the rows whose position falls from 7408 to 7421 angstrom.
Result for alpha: 7410.23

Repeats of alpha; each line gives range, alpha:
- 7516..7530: 7520.23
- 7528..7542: 7535.84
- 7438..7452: 7449.57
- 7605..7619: 7609.07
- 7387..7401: 7396.59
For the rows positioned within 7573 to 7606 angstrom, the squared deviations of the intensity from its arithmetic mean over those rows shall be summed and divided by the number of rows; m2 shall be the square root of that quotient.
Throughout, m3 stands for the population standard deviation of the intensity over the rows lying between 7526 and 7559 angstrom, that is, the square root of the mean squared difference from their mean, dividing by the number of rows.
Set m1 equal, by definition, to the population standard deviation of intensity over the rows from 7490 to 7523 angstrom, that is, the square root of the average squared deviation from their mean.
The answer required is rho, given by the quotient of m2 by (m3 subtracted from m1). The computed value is 6.2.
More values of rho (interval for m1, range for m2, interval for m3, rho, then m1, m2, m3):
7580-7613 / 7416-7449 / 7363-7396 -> 1.5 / 5.3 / 2.9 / 3.4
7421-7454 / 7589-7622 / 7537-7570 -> 3.8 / 3.6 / 5.7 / 2.1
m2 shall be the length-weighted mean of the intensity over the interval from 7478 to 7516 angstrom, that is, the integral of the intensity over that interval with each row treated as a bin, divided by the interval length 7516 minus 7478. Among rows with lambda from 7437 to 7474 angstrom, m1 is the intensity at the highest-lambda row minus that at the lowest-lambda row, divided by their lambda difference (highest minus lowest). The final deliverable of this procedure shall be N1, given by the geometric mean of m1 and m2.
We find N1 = 3.9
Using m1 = 0.23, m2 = 68.3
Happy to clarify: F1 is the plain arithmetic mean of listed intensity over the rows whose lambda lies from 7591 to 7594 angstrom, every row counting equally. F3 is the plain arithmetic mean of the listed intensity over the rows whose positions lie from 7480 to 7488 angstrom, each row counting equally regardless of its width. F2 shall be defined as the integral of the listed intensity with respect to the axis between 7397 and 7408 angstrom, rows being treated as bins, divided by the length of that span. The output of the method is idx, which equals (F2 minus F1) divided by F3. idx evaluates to -0.09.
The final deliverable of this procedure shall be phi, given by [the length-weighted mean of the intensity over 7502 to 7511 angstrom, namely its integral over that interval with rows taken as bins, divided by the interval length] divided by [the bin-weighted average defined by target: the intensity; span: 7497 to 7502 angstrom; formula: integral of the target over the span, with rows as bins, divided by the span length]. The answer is 0.98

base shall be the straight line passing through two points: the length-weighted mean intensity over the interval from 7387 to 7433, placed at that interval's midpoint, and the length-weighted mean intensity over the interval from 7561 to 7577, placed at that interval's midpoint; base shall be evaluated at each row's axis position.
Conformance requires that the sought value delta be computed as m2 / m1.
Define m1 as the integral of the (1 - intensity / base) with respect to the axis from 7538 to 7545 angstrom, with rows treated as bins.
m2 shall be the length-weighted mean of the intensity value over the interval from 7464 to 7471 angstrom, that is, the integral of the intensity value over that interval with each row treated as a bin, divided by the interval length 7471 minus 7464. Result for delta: 526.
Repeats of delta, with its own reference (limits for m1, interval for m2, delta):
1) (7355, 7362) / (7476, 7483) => -267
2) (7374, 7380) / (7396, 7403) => -249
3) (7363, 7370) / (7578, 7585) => -3435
